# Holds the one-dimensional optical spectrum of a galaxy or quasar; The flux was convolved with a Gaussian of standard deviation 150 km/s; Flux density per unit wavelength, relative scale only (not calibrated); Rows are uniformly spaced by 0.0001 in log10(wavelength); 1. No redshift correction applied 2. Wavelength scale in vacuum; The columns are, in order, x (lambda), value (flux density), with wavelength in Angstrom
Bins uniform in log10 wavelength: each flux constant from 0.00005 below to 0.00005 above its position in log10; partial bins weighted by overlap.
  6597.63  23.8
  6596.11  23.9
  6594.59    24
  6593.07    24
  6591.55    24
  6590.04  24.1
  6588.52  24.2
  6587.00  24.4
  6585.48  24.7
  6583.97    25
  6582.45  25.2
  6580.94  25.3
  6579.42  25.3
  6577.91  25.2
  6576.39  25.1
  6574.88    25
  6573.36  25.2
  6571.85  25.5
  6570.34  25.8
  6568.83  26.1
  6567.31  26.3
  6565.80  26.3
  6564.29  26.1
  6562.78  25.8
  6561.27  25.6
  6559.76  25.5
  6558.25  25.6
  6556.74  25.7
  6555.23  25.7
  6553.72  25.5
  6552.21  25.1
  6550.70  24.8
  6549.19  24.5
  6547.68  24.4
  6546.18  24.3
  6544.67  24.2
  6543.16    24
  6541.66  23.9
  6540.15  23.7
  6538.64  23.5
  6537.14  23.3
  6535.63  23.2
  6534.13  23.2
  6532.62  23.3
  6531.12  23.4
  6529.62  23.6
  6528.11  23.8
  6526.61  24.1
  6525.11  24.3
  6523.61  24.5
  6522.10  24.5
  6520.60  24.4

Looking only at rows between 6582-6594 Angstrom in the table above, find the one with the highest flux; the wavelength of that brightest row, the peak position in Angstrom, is 6582.45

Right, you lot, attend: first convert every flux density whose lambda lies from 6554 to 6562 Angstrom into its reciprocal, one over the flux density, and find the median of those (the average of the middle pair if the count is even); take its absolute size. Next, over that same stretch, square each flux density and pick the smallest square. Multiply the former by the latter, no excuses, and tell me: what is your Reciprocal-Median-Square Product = 25.4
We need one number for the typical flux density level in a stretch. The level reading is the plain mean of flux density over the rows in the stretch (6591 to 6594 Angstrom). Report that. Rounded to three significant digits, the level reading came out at 24.0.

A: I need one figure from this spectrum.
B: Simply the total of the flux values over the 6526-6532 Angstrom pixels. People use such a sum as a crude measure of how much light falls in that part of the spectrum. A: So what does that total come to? 95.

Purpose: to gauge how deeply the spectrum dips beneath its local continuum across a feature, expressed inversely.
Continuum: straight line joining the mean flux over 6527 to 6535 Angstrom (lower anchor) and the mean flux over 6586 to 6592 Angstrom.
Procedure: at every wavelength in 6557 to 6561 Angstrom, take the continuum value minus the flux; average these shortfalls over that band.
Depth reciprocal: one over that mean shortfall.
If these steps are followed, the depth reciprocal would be -0.6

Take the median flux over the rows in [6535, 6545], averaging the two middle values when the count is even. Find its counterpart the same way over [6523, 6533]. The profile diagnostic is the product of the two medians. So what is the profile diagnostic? 564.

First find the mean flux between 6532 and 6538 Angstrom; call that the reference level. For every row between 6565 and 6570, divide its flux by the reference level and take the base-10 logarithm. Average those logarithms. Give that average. 0.052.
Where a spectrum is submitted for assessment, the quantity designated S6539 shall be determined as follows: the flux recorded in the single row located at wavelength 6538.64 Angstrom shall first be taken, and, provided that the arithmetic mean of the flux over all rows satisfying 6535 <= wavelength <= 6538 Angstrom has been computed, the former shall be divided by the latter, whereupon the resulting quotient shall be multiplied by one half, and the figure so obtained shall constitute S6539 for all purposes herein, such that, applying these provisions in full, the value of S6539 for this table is 0.51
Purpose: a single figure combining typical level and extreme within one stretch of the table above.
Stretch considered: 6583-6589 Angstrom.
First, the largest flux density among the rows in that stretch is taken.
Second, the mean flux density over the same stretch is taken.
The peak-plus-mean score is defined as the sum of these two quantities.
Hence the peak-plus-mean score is 49.6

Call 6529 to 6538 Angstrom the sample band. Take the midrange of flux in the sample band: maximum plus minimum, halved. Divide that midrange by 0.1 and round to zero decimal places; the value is 234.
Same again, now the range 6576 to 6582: 252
